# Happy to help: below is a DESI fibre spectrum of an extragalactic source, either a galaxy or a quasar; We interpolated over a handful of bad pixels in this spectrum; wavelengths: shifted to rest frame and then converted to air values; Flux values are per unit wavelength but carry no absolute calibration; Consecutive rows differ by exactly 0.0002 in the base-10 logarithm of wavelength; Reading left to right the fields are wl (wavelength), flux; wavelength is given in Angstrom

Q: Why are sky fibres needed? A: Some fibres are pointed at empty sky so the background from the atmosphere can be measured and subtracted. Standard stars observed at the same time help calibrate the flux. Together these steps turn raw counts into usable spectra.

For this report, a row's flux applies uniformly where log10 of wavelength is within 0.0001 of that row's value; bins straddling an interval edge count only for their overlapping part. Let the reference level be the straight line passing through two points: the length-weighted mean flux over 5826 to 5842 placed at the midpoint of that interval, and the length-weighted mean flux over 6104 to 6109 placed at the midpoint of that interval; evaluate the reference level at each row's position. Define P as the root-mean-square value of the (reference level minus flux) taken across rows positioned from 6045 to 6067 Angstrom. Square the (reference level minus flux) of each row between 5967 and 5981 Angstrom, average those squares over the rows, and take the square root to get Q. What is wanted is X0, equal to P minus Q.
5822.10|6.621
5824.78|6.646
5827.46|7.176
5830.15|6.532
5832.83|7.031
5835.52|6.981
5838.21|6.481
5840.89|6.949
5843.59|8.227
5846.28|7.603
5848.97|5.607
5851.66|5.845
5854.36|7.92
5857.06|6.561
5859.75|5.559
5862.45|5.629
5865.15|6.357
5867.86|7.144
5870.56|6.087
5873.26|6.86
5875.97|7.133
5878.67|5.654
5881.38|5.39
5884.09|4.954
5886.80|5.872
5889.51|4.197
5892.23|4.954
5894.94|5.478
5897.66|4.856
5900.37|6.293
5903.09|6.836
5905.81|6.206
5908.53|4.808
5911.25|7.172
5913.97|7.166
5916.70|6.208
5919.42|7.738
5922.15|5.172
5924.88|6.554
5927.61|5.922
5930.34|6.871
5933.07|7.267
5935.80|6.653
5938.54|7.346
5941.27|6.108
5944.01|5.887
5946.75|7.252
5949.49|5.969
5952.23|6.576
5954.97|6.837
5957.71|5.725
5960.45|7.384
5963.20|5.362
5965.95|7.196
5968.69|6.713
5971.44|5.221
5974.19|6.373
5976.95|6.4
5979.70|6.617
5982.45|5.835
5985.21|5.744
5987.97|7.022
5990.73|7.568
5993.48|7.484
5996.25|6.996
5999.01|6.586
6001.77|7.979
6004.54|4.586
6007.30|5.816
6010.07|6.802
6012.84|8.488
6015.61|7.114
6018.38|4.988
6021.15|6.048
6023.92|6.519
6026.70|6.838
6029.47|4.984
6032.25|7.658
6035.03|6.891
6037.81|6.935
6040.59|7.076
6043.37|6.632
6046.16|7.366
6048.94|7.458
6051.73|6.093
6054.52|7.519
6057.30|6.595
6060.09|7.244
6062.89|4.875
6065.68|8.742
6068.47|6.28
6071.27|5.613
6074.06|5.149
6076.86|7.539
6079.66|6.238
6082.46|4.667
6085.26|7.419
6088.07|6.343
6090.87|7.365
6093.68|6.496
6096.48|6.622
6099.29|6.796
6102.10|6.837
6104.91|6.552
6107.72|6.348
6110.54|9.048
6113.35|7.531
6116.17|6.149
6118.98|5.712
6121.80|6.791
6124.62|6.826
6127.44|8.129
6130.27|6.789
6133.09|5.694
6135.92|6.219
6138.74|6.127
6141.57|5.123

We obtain 0.5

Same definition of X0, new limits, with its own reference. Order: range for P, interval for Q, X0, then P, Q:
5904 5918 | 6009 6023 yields -0.2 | 0.97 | 1.2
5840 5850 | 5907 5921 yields 0.0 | 1.00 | 1.0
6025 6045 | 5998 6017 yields -0.4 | 0.79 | 1.2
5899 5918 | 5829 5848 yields 0.2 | 0.84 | 0.6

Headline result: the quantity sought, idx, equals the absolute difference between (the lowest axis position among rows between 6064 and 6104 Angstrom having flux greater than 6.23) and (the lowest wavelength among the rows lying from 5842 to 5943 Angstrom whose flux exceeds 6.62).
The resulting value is 222.1 Angstrom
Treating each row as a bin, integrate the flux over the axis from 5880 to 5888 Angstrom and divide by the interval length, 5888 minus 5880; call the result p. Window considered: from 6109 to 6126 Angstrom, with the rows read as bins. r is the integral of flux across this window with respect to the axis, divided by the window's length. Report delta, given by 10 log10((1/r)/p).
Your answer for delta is -15.8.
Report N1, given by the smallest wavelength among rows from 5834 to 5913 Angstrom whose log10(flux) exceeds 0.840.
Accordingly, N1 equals 5835.52 Angstrom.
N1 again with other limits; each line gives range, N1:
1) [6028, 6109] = 6032.25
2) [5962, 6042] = 5965.95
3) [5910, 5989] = 5911.25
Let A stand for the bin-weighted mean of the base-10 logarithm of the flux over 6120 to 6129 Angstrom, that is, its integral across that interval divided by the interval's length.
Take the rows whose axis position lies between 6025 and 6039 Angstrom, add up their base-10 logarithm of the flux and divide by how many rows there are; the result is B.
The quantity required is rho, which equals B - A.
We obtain -0.03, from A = 0.85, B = 0.819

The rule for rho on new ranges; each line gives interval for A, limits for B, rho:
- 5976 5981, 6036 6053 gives 0.03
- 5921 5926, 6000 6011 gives 0.03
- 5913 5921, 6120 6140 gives -0.02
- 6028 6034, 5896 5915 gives -0.01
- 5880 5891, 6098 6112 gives 0.14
